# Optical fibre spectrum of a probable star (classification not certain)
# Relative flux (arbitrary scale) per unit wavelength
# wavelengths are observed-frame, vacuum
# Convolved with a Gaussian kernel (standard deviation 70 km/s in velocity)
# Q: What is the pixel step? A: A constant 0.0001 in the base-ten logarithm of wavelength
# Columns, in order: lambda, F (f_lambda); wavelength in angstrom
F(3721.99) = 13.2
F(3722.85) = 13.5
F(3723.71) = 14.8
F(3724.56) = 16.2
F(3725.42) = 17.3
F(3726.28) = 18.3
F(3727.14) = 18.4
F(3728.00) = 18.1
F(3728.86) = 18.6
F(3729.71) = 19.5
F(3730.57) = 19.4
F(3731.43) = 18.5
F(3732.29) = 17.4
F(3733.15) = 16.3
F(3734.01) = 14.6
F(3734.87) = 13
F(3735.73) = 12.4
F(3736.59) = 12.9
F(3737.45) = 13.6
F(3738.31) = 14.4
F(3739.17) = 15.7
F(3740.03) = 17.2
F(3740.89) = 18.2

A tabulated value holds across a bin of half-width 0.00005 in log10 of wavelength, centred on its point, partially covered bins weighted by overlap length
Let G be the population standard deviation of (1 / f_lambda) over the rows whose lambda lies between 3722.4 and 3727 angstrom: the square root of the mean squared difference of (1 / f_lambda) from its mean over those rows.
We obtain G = 0.007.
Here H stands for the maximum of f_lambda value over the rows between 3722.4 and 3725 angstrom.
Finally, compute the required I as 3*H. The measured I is 49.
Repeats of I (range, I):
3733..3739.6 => 49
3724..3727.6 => 55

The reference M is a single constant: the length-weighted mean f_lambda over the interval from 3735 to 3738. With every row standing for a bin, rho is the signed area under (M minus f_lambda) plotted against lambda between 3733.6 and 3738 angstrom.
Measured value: -1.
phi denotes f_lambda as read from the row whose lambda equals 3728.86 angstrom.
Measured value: 18.6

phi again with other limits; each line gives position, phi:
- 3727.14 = 18.4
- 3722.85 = 13.5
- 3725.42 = 17.3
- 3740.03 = 17.2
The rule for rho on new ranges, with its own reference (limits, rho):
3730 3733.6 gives -18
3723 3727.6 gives -17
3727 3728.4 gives -7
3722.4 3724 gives -2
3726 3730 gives -22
